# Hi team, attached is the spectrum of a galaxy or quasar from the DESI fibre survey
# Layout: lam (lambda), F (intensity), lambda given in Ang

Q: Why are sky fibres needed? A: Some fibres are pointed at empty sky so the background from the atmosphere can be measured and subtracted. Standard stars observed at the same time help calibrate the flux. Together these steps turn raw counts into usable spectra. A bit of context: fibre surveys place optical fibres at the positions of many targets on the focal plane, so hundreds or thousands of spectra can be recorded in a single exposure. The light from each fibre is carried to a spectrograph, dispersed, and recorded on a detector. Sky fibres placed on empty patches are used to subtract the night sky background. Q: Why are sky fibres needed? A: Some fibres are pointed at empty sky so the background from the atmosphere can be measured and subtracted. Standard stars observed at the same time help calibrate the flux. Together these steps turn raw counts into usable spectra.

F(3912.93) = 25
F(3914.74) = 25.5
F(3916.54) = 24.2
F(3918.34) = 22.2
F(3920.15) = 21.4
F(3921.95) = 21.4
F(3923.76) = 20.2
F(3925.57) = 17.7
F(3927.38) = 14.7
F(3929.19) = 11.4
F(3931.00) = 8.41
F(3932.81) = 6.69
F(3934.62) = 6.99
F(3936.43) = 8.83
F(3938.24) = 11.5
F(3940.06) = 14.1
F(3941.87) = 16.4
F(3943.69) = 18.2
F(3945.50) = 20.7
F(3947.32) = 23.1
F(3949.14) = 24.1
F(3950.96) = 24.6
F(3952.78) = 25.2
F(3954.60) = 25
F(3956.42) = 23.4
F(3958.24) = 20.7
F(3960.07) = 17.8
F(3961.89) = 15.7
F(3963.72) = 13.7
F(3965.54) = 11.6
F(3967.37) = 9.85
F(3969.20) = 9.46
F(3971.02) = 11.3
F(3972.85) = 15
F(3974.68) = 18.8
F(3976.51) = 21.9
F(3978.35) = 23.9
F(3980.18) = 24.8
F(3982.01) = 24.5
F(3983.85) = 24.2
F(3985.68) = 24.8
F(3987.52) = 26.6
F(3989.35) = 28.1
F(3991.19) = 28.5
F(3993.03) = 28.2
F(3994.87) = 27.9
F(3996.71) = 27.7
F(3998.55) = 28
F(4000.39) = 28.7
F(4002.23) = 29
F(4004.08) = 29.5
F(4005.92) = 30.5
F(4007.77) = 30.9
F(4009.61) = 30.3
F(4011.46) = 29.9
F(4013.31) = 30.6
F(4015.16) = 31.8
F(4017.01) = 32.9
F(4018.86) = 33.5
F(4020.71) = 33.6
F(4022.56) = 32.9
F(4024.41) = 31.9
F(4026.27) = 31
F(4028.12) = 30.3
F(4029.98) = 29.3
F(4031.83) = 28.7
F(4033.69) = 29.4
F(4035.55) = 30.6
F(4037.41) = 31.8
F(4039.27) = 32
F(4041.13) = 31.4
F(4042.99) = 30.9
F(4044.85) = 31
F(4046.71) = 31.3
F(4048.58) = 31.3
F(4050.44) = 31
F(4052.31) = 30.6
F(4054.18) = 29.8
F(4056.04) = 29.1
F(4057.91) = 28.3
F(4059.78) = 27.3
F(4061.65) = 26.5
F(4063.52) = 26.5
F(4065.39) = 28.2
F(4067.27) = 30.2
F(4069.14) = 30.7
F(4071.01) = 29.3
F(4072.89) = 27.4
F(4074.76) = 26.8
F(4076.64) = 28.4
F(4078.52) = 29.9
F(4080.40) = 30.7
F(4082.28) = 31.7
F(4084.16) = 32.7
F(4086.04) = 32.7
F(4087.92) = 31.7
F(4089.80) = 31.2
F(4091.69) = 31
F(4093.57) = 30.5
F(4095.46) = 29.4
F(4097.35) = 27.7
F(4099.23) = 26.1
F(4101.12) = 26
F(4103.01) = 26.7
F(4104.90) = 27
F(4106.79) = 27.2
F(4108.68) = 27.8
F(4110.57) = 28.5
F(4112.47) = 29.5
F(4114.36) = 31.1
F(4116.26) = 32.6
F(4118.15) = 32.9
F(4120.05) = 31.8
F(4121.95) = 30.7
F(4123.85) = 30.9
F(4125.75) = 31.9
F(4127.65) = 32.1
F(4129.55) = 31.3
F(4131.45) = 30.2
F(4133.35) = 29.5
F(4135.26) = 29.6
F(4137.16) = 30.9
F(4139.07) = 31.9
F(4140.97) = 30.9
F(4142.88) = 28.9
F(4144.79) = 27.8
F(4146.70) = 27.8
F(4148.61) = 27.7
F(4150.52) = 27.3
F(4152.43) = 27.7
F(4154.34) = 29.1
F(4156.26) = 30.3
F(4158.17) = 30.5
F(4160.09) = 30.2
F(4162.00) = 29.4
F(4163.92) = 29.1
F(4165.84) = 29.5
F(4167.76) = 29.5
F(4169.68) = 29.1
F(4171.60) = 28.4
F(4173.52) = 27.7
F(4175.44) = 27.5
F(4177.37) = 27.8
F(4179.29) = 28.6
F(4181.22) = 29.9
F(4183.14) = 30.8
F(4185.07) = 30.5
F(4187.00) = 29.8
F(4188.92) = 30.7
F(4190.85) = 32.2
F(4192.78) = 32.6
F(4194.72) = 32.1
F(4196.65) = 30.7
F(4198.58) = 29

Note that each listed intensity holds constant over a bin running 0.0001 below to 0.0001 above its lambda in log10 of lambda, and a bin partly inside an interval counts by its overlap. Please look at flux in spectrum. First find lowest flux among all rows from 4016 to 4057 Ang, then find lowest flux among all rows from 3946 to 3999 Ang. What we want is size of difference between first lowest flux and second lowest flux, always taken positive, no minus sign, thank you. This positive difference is 19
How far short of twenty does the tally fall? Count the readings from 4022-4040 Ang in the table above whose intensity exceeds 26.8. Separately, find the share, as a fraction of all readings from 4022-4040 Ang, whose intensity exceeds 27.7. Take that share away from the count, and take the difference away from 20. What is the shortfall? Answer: 11.0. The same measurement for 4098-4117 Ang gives 13.5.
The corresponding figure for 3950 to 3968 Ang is 20.0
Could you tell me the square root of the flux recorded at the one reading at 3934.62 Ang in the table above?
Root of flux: 2.64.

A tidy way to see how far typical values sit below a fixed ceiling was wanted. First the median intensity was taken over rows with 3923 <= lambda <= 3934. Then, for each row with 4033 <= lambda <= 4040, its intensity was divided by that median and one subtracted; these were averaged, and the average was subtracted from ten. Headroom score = 8.6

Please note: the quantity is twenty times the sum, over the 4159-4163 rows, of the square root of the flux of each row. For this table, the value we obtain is 218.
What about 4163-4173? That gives 540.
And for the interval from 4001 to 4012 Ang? 657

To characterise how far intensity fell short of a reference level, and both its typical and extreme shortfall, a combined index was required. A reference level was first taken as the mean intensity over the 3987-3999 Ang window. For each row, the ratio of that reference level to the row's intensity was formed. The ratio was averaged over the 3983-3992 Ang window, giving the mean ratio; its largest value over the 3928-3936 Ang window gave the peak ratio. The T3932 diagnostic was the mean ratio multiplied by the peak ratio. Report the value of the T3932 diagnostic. 4.4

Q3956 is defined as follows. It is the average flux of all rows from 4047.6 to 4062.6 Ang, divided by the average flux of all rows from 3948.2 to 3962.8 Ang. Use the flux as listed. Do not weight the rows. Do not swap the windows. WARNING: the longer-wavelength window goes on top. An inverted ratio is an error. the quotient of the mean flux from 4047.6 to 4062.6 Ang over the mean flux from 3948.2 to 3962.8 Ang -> 1.33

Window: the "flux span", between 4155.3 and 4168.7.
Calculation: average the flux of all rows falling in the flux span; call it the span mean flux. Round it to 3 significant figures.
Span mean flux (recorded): 29.8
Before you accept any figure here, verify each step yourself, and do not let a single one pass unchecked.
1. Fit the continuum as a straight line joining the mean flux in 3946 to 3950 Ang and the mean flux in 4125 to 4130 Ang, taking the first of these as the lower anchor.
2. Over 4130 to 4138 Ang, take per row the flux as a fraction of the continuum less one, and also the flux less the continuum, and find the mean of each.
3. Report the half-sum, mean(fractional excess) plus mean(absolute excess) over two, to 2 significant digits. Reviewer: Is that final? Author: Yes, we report -1.0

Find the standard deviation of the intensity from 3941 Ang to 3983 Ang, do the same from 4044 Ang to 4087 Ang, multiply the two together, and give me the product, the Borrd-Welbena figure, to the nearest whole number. 10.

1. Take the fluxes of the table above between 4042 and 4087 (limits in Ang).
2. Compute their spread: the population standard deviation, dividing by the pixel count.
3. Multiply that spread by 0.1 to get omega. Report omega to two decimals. 0.18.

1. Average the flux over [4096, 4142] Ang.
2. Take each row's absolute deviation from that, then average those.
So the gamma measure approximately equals 1.8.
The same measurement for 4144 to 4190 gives 1.0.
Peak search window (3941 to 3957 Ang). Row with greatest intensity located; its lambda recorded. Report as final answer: 3952.78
